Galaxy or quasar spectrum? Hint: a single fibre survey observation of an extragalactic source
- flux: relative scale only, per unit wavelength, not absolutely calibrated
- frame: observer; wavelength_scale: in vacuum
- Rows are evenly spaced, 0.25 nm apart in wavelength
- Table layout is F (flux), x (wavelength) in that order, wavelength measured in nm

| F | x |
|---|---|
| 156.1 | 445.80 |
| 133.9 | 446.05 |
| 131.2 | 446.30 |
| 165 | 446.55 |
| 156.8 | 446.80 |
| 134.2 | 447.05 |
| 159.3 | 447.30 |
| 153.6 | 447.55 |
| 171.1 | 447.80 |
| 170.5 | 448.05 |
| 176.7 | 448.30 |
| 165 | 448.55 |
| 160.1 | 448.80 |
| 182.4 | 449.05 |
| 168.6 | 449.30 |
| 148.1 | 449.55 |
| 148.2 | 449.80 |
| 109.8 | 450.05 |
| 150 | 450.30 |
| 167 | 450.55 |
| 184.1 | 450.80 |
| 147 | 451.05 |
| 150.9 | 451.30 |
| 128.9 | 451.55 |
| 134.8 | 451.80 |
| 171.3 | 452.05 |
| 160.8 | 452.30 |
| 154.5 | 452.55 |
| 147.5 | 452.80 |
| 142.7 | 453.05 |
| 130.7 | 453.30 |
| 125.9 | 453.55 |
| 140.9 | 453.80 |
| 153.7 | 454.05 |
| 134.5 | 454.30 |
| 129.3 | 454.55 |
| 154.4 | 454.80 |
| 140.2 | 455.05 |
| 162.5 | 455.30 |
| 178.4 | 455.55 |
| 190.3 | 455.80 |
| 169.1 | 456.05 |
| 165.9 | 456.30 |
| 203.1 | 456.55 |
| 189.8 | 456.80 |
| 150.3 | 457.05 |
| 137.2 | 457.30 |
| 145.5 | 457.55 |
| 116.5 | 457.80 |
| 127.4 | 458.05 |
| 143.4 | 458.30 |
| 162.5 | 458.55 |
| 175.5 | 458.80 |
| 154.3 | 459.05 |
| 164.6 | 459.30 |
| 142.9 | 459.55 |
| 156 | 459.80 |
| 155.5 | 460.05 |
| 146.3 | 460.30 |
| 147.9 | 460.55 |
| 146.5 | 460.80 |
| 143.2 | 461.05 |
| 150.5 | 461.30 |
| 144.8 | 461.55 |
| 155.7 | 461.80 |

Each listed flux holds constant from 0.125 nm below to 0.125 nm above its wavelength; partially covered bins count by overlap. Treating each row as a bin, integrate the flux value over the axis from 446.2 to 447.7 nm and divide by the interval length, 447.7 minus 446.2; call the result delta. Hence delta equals 151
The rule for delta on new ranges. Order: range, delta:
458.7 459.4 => 164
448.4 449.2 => 169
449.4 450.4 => 139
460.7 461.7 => 146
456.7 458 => 146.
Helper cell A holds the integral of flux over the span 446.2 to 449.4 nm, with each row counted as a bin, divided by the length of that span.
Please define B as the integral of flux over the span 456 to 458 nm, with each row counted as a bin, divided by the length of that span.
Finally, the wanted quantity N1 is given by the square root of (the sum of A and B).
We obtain 17.9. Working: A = 161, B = 158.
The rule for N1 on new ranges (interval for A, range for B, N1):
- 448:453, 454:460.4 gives 17.7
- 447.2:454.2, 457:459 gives 17.3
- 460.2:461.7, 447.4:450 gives 17.6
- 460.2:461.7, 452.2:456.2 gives 17.3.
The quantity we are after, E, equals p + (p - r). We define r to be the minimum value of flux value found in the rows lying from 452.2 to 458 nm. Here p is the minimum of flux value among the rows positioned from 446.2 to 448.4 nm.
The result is 146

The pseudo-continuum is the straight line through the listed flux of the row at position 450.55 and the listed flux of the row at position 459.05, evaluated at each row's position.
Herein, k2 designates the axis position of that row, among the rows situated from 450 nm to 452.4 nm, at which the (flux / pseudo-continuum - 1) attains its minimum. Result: 450.05 nm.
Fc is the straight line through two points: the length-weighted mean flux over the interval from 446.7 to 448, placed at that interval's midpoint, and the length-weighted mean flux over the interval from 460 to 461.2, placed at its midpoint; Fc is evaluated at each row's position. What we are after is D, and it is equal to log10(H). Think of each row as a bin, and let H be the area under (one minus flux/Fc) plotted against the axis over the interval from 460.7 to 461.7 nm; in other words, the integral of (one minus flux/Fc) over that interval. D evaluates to -2.4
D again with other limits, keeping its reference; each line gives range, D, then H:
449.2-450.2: -1.1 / 0.07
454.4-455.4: -1.5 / 0.03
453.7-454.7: -1.1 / 0.08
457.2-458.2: -0.9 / 0.12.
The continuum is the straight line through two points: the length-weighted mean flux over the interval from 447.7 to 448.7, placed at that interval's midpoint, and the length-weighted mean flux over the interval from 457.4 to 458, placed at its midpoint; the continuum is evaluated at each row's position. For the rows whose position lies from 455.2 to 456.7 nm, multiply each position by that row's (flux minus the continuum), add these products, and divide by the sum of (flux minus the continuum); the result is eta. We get 456.02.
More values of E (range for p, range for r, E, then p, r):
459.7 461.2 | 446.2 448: 155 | 143.2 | 131.2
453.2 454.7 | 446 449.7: 121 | 125.9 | 131.2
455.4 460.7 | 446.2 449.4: 102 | 116.5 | 131.2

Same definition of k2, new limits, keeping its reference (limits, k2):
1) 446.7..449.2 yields 447.05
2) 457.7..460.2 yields 457.80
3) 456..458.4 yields 457.80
